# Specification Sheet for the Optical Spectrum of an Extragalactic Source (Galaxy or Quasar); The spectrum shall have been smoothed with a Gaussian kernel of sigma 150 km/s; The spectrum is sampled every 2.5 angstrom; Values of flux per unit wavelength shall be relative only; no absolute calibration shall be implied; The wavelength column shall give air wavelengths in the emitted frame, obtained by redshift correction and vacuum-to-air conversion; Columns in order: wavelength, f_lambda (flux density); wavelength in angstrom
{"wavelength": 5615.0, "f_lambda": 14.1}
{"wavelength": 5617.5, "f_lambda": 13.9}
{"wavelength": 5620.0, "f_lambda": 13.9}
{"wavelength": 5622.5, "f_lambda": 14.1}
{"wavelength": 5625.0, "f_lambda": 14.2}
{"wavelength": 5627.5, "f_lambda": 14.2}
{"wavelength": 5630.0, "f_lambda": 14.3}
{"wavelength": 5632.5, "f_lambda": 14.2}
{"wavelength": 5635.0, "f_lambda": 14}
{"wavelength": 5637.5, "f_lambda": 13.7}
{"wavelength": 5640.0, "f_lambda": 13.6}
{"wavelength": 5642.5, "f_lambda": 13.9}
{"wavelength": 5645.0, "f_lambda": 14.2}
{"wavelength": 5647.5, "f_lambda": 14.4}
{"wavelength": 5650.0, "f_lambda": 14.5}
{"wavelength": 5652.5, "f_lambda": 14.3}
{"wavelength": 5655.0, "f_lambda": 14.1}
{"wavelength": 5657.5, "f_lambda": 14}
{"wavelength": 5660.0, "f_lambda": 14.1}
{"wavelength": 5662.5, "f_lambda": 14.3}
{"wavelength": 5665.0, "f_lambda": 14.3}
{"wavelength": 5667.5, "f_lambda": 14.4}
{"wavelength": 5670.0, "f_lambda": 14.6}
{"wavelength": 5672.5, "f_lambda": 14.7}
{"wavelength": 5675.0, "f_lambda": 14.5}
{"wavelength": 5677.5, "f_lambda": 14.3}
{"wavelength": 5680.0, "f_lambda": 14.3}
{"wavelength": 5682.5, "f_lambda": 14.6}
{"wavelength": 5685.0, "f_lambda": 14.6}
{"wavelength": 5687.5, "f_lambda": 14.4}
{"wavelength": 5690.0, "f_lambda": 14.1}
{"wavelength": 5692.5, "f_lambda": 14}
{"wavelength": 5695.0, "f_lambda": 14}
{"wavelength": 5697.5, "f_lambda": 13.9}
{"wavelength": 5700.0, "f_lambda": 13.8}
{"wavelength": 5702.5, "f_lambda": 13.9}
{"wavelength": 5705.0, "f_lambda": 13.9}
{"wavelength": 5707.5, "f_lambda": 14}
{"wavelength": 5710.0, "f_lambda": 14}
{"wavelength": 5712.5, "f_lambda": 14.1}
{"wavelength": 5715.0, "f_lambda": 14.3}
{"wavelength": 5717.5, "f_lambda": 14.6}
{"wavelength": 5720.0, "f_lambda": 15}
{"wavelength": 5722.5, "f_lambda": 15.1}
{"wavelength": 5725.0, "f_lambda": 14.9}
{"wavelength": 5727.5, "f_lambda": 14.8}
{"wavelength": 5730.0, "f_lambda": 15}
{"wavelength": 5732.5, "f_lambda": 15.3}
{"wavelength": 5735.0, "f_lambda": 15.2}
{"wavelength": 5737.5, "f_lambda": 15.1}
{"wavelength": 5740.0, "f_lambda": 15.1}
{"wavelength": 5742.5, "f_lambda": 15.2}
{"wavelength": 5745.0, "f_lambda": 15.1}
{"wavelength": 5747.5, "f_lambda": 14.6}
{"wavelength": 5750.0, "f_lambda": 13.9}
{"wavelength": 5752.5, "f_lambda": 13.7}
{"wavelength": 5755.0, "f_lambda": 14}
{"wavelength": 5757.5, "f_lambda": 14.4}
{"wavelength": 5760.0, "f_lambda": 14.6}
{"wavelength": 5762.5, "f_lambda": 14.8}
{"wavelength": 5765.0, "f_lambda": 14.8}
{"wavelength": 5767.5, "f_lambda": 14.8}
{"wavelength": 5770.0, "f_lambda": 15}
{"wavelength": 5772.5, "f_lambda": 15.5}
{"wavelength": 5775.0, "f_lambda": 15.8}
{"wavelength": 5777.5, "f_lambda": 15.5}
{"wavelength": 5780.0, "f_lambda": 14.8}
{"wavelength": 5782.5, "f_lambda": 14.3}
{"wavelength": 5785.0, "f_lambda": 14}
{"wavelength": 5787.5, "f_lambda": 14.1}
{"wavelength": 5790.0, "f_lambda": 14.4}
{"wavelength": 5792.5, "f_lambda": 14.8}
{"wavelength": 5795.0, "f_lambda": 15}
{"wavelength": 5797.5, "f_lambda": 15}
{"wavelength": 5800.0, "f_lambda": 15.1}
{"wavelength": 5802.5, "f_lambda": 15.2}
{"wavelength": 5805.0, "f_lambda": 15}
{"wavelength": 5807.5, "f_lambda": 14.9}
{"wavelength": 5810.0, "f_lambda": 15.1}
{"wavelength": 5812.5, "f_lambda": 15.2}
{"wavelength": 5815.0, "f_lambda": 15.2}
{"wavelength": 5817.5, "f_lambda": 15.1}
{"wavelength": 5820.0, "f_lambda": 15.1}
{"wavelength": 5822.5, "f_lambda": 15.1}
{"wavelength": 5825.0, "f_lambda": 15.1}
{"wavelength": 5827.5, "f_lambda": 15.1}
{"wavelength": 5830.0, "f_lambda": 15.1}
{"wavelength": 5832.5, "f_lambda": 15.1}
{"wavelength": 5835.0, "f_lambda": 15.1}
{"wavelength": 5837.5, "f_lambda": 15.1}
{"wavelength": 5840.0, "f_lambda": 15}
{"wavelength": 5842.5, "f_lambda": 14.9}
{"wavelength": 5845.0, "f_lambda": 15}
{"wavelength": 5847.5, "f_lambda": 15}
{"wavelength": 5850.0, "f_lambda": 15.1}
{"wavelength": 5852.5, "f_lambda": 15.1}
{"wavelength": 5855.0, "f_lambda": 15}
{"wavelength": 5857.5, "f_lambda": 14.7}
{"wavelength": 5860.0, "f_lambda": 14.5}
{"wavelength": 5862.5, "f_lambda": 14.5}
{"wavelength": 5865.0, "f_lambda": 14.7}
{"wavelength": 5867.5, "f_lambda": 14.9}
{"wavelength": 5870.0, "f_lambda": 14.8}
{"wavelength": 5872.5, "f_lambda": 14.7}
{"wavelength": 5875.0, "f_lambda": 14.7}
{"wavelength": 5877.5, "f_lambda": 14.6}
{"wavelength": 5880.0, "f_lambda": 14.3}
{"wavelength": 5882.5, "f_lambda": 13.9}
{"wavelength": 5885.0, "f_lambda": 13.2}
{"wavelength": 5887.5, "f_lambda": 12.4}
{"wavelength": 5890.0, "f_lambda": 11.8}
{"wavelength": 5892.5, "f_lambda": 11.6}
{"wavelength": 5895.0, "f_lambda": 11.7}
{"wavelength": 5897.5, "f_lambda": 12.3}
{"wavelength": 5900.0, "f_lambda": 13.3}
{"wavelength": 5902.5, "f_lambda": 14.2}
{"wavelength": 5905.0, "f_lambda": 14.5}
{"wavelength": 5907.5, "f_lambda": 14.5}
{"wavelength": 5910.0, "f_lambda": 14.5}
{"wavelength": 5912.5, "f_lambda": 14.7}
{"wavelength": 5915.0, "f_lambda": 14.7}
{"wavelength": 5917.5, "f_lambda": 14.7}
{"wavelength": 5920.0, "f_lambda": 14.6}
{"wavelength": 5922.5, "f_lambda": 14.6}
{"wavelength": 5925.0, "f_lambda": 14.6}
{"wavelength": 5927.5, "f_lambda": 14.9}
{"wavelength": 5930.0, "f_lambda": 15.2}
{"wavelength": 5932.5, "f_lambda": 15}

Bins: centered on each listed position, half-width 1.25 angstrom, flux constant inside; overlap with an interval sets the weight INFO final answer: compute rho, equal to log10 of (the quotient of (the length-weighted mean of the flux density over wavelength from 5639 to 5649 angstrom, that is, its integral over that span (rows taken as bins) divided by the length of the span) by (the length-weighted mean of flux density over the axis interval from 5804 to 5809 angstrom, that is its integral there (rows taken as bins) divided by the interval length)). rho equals -0.03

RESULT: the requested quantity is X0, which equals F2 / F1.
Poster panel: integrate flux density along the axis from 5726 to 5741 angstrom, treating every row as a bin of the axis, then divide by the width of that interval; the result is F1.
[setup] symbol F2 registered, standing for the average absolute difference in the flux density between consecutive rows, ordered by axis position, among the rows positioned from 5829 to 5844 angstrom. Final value 0.0027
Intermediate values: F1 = 15.1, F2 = 0.04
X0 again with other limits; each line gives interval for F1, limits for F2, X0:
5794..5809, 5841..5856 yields 0.0040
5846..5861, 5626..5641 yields 0.0107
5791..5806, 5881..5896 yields 0.0320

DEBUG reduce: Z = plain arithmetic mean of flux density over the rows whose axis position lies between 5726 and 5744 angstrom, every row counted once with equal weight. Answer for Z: 15.1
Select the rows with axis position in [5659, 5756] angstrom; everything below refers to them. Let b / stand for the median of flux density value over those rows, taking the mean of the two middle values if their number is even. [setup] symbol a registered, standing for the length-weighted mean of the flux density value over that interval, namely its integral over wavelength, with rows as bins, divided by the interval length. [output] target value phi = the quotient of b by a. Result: 0.996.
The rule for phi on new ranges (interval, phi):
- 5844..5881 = 0.995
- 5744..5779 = 1.004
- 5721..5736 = 1.000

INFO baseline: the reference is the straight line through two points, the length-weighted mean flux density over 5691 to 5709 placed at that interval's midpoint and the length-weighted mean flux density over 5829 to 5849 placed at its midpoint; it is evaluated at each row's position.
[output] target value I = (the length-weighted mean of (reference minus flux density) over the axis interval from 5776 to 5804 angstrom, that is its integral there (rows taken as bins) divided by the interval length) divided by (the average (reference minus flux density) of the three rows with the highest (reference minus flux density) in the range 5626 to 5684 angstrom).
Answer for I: 0.4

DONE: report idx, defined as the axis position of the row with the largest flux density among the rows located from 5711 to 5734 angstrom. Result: 5732.5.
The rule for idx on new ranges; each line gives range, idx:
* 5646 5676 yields 5672.5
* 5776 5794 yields 5777.5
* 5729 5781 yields 5775.0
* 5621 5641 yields 5630.0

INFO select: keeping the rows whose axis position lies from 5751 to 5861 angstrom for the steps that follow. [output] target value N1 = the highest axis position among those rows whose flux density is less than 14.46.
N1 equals 5790.0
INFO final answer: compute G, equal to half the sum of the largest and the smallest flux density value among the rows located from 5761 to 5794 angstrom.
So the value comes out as 14.9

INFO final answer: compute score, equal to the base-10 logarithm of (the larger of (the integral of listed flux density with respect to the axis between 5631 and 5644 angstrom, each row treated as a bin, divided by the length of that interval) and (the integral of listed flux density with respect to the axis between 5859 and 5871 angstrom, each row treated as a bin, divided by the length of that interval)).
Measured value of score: 1.17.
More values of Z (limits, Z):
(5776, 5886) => 14.8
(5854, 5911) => 13.9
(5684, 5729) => 14.3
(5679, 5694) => 14.3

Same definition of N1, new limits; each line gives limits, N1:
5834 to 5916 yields 5902.5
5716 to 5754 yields 5752.5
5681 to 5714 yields 5712.5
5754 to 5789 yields 5787.5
